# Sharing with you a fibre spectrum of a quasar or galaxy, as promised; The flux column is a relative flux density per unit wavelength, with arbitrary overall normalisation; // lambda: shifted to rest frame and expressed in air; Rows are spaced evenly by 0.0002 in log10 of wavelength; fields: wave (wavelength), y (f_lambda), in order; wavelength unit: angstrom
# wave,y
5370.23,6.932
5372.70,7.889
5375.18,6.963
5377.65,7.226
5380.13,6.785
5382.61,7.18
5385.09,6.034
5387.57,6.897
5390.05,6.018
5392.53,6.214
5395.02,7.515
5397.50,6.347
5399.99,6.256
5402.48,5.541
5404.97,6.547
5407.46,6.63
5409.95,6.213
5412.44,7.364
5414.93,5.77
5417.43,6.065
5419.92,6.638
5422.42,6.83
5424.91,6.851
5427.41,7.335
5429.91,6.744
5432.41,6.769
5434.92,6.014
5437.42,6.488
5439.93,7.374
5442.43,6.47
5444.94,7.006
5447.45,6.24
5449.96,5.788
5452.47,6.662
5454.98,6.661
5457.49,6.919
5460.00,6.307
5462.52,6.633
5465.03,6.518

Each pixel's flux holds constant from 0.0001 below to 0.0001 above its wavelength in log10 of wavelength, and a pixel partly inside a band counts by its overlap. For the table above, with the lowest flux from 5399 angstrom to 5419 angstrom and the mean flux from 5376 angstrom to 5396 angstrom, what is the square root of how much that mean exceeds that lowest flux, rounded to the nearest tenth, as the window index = 1.1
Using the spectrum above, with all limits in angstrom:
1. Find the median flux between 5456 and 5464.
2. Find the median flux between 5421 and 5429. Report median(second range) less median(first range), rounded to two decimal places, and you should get 0.22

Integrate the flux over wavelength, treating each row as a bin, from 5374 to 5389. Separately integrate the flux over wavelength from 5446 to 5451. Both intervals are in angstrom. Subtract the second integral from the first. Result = 72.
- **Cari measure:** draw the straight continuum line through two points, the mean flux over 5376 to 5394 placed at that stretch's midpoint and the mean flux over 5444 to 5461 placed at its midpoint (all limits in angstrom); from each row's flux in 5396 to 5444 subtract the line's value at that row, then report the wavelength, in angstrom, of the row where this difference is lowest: 5402.48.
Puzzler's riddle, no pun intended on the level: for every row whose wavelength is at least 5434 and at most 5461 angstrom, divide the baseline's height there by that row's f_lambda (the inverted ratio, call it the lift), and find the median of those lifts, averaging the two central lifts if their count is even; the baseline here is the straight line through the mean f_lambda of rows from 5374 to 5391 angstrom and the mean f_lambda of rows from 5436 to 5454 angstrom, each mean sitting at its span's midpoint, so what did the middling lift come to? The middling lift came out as 1.02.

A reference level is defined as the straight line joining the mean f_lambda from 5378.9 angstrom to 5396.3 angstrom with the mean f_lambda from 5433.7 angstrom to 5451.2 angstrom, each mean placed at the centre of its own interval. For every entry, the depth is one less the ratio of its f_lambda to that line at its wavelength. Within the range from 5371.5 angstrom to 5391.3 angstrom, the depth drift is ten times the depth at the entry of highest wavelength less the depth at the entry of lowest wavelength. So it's 2.7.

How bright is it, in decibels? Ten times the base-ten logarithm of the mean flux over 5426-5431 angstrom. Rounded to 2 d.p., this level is 8.48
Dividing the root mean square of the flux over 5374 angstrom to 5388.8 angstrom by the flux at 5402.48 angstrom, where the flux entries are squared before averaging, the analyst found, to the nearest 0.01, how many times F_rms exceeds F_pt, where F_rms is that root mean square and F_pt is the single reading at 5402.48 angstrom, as 1.24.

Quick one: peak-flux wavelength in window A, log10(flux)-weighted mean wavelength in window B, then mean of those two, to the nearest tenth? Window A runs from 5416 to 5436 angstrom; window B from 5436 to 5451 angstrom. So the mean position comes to 5435.5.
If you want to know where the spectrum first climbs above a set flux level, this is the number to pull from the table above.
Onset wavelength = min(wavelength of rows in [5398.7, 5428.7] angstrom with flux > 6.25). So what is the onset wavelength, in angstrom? 5399.99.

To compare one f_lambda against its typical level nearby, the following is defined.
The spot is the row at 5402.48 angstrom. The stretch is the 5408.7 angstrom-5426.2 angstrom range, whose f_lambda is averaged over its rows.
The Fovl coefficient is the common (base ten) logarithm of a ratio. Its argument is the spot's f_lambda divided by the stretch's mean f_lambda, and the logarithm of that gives -0.07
